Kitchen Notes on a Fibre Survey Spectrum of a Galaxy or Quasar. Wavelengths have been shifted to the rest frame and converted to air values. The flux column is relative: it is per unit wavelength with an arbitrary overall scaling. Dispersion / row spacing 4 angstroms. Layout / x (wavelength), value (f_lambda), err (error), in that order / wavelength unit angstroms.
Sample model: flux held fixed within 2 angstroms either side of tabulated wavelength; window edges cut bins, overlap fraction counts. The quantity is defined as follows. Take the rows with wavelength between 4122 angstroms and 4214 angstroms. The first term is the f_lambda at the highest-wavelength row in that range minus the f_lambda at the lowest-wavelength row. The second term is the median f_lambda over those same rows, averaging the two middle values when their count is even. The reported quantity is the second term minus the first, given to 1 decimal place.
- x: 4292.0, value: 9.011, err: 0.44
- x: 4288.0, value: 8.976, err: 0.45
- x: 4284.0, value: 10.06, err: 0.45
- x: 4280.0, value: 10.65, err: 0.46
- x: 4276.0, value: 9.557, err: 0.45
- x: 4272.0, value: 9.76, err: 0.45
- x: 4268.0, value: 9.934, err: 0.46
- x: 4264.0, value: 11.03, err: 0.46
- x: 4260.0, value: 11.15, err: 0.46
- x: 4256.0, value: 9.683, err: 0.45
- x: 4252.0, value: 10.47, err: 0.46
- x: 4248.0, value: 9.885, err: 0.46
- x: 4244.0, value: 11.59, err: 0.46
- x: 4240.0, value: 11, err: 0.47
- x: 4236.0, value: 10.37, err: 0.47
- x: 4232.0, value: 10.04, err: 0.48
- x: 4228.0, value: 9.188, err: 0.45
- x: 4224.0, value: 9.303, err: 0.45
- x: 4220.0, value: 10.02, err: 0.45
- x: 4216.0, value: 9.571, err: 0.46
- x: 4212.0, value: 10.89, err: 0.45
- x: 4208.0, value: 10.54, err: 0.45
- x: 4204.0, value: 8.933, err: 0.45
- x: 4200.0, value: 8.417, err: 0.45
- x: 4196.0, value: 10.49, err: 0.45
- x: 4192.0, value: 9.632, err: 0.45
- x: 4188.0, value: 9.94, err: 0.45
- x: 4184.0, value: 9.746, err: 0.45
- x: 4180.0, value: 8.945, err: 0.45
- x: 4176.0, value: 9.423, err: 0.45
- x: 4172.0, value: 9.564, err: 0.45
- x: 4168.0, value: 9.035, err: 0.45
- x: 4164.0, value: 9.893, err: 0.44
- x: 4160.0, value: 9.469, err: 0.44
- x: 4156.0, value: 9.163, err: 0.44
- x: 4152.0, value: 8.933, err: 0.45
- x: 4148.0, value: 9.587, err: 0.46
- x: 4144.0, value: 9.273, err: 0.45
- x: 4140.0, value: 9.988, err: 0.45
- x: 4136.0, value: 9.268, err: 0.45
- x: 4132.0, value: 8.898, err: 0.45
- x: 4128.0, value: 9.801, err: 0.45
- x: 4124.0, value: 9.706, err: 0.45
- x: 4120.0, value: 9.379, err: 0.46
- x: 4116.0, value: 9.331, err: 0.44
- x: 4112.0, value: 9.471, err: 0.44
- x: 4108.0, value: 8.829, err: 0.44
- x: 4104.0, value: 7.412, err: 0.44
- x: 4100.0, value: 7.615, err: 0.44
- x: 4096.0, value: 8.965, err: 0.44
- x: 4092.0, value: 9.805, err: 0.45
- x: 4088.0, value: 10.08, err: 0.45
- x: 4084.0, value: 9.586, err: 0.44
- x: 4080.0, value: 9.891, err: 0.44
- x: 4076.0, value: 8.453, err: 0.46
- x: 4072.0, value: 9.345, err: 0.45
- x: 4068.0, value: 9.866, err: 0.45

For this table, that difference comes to 8.4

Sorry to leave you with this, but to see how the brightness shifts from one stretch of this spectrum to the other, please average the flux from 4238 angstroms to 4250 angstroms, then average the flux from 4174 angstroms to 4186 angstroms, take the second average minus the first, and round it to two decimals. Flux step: -1.45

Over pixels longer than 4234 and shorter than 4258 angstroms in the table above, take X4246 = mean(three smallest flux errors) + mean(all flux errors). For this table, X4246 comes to 0.918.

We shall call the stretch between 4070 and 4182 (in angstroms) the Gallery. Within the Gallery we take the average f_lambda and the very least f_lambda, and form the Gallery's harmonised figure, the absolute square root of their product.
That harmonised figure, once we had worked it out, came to 8.3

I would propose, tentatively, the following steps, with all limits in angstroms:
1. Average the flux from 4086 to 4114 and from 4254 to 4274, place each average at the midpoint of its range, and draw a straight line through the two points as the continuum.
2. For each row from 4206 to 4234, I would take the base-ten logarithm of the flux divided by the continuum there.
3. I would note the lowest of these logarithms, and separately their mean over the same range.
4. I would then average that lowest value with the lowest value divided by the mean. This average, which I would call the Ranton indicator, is 47.7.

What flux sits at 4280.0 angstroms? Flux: 10.65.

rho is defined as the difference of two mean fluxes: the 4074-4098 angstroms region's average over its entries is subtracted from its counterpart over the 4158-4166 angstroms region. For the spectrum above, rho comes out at 0.2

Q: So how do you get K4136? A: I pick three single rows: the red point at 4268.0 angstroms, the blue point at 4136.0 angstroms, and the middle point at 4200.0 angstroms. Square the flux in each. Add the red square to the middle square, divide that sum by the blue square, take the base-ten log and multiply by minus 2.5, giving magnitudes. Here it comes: -0.74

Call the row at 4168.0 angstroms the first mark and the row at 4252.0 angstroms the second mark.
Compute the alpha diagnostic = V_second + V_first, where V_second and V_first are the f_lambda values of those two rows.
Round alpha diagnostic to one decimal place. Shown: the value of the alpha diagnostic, 19.5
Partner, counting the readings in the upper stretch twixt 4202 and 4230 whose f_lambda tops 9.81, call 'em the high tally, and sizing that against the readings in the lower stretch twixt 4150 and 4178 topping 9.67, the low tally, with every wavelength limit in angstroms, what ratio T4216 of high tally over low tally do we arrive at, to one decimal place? 3.0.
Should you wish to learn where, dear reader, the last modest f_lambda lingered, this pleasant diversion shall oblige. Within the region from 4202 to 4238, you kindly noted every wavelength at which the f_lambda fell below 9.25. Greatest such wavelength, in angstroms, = 4228.0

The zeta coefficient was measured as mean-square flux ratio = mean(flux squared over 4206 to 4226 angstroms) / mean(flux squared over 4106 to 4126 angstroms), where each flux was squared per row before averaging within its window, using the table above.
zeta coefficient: 1.16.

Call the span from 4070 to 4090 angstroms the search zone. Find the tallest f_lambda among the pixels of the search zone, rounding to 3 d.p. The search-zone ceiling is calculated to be 10.080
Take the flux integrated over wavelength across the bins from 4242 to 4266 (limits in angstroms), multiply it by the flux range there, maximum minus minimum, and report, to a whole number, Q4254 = 487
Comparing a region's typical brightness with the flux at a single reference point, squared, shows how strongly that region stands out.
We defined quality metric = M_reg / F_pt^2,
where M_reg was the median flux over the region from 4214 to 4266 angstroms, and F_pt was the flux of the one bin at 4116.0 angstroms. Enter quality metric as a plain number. 0.115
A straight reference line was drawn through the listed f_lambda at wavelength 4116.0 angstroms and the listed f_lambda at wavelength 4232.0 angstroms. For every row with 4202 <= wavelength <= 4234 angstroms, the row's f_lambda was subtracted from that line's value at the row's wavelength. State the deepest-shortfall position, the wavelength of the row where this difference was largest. 4204.0 angstroms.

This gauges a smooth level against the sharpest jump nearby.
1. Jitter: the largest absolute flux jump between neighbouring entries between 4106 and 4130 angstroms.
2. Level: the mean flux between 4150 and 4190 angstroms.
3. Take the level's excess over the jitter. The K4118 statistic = 8.77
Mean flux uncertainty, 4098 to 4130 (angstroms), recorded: 0.4450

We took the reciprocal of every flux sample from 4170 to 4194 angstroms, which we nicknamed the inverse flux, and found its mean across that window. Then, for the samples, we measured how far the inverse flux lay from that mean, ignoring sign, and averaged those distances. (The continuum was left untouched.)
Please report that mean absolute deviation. 0.0027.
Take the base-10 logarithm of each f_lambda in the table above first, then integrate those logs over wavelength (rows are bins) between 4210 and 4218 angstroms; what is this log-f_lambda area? 8.07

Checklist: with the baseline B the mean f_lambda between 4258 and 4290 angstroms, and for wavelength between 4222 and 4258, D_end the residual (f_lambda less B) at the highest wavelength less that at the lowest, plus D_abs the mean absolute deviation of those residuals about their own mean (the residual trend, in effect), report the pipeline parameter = 1.0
